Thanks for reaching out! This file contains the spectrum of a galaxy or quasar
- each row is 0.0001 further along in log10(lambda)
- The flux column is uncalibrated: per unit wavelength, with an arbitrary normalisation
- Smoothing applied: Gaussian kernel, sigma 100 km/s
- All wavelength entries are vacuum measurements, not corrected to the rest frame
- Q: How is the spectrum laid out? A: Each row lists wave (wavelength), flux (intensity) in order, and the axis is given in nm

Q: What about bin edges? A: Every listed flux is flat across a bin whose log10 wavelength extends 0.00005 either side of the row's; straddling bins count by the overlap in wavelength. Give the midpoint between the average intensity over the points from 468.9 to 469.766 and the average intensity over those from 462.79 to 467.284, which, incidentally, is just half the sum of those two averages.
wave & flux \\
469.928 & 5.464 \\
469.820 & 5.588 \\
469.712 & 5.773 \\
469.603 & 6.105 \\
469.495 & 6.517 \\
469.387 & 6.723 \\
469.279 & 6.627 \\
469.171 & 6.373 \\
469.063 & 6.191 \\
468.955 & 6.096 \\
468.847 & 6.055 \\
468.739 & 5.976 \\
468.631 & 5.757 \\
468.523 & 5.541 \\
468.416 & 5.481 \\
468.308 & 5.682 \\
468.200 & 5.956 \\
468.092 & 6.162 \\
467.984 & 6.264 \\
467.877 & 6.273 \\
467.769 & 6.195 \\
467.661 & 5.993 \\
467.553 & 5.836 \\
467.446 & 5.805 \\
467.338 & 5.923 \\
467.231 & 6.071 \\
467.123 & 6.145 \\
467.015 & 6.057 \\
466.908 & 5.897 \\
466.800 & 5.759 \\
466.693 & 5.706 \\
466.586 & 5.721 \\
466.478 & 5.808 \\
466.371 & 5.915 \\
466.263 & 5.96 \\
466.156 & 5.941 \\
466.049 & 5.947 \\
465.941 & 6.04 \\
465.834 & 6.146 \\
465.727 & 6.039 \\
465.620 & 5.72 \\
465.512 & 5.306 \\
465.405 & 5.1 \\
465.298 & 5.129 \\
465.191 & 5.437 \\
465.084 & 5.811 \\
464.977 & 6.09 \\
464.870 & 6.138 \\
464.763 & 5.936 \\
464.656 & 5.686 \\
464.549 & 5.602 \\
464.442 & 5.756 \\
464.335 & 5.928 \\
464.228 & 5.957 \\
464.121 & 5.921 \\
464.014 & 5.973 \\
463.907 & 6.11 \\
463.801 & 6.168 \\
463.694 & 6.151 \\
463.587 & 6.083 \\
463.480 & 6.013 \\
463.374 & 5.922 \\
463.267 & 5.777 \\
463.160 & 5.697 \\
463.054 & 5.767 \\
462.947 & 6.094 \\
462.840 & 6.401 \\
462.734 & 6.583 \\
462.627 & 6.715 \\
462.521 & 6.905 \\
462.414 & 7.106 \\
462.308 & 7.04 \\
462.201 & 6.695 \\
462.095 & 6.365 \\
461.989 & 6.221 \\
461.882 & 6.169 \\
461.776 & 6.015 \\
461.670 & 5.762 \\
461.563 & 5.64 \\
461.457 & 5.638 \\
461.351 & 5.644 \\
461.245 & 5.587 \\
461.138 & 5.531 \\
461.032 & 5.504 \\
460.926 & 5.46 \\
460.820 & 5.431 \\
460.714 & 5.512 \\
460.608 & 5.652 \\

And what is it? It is 6.09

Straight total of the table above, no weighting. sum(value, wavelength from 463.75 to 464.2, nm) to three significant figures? 24.2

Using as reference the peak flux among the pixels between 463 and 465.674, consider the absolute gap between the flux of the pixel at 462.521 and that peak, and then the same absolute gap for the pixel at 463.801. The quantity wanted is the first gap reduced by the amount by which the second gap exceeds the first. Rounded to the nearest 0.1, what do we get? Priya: 1.5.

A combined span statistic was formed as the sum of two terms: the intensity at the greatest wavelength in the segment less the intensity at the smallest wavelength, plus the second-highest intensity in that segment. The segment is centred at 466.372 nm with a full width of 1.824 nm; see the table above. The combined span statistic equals 6.9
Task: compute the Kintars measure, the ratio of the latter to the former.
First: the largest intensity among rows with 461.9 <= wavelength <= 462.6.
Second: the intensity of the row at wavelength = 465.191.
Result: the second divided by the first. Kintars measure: 0.77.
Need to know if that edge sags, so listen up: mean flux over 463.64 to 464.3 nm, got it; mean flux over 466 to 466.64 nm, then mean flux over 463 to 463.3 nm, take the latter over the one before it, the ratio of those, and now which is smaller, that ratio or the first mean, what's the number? 0.98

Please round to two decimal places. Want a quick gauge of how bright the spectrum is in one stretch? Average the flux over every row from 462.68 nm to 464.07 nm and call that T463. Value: 6.06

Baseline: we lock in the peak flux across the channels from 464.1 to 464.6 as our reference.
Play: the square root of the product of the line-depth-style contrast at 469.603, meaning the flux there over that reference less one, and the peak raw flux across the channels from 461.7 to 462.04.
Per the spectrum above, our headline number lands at 0.39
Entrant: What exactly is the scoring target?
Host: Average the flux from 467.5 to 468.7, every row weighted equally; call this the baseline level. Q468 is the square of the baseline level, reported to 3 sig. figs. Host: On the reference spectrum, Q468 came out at 35.1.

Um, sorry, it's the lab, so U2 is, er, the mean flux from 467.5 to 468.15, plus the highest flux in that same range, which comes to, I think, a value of 12.4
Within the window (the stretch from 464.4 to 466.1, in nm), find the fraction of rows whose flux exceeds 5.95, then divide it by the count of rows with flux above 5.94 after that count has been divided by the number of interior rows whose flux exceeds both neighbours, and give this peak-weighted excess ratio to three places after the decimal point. 0.104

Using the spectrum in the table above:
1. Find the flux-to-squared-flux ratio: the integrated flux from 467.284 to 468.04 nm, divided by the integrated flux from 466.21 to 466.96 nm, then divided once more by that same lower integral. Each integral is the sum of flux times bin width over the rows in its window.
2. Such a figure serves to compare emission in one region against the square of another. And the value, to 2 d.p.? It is 0.24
